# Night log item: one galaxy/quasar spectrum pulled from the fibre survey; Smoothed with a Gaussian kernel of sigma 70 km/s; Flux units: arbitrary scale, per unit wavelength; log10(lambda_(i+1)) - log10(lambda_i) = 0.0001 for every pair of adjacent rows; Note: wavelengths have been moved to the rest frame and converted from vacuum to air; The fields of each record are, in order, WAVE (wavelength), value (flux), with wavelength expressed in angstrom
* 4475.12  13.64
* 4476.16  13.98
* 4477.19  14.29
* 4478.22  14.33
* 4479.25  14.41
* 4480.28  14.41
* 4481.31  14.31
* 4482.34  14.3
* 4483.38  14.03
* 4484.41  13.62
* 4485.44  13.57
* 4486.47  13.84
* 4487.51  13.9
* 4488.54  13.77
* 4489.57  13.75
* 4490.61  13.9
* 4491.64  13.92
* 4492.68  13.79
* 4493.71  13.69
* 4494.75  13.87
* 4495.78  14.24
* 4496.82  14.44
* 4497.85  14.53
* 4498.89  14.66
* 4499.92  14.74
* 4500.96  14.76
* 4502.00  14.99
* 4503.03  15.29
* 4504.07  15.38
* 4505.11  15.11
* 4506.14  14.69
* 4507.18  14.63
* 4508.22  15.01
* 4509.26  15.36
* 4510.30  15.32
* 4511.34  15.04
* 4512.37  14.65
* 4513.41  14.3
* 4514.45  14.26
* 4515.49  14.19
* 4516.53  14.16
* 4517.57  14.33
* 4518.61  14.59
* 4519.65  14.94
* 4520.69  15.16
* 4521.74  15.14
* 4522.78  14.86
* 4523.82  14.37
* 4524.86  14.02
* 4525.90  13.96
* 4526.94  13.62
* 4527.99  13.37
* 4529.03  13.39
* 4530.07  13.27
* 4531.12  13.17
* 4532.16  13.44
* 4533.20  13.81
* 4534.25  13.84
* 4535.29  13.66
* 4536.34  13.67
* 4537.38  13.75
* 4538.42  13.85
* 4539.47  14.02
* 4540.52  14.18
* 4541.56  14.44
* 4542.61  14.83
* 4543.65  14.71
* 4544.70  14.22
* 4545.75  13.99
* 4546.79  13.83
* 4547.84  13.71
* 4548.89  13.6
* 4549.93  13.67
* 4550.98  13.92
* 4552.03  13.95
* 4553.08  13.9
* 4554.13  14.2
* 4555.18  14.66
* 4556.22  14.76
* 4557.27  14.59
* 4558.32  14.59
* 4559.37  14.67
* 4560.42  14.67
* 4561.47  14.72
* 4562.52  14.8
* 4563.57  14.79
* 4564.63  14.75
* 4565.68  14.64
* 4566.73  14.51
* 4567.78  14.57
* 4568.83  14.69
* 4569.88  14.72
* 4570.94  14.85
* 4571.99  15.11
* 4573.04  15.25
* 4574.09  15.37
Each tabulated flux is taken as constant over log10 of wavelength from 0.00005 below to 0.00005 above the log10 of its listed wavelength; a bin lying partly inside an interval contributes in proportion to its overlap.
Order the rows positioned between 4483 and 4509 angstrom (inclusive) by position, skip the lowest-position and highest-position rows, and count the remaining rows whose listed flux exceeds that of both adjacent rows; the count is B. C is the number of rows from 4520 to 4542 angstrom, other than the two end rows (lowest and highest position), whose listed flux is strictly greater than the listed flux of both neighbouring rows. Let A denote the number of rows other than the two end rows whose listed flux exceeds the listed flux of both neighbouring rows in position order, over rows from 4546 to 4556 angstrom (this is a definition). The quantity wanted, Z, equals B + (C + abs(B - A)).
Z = 7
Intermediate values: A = 1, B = 3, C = 2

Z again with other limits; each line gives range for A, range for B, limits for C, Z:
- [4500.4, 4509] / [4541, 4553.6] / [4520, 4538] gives 5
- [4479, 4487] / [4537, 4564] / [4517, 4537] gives 11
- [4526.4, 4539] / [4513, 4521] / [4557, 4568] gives 3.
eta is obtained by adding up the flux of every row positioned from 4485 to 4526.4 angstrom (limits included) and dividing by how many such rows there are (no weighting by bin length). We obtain 14.5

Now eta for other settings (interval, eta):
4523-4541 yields 13.7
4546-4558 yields 14.1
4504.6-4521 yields 14.7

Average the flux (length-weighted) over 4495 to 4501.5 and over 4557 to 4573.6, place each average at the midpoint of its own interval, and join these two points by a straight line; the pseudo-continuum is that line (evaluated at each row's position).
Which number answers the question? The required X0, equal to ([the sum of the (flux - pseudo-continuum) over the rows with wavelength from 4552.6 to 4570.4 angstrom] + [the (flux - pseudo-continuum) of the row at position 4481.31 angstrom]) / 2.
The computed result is -1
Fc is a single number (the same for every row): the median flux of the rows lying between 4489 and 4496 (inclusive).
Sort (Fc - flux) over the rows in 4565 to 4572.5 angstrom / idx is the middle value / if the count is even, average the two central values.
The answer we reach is -0.8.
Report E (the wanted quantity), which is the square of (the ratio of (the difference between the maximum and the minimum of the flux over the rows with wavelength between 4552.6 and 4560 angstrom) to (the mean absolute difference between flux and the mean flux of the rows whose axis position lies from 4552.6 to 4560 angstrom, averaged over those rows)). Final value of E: 12.2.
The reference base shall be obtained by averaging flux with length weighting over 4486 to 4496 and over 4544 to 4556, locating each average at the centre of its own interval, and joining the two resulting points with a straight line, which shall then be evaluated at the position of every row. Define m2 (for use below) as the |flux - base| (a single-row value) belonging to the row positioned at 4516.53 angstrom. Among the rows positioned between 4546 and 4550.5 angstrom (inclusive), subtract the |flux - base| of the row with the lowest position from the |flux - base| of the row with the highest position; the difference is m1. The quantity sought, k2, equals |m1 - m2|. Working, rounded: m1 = 0.17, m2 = 0.24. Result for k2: 0.08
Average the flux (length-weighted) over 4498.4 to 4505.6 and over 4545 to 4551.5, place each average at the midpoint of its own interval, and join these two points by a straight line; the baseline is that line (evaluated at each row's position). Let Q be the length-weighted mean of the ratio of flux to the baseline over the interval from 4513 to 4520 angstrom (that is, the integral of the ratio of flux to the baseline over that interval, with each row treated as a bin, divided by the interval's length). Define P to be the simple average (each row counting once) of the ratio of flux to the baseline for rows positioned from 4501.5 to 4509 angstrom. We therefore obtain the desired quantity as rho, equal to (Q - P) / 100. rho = -0.0002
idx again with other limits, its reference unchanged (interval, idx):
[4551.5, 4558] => -0.5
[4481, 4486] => -0.2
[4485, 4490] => 0.1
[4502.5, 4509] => -1.2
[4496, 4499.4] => -0.7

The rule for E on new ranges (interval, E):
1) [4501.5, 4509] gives 12.7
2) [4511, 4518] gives 13.0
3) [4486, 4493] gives 8.4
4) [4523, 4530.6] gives 10.2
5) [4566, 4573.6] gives 11.4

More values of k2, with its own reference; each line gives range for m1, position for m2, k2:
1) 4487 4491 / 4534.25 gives 0.13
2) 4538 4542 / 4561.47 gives 0.35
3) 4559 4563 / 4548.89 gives 0.28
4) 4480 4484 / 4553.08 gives 0.50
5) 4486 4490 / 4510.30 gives 1.32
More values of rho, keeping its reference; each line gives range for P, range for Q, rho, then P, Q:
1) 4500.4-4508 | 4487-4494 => -0.0010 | 1.00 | 0.90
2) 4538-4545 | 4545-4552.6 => -0.0002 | 1.02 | 1.00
